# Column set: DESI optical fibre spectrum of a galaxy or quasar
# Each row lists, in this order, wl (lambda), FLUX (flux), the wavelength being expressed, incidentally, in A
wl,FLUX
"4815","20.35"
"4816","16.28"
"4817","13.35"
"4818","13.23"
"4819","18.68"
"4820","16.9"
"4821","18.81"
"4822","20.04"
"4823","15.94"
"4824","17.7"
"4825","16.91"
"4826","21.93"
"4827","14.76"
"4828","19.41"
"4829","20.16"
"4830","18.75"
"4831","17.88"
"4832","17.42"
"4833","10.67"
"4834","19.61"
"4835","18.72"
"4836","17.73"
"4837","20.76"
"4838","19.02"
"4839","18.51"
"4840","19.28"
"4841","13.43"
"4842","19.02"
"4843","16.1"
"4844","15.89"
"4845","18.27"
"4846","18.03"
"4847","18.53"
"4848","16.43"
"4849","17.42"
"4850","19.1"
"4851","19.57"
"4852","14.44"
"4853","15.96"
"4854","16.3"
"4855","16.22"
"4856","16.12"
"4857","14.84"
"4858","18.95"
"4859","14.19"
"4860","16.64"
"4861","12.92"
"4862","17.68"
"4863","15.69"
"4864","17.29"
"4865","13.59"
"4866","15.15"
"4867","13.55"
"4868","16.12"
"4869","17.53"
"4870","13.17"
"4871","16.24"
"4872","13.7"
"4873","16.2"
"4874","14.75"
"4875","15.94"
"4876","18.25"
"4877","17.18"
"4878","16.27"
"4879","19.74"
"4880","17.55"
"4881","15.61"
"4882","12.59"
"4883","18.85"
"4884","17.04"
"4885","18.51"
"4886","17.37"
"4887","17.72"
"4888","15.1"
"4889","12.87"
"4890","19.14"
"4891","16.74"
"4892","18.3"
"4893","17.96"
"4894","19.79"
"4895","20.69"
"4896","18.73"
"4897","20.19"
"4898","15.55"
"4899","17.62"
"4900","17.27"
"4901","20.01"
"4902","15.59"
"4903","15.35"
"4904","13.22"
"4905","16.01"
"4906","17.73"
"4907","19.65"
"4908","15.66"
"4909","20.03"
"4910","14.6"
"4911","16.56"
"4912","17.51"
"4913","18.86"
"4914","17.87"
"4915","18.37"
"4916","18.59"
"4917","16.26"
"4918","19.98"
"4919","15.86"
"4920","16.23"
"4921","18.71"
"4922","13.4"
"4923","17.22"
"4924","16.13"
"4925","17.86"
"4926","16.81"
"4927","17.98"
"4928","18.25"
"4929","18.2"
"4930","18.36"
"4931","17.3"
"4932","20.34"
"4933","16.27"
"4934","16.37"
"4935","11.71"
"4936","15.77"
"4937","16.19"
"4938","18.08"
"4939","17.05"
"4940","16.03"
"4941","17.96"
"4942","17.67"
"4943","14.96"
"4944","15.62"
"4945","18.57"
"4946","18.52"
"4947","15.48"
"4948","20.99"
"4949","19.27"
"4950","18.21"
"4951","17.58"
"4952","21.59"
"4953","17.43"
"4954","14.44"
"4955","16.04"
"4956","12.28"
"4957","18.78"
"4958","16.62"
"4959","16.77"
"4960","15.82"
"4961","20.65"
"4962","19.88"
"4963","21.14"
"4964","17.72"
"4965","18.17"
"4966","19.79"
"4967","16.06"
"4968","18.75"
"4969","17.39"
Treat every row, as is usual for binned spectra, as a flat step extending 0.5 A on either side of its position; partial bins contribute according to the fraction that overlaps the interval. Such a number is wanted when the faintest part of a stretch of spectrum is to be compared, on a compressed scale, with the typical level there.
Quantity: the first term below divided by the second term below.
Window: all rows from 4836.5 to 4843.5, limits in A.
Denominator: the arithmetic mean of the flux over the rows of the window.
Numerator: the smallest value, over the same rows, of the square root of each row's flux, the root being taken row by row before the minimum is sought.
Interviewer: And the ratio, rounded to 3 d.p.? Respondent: 0.203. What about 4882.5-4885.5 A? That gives 0.228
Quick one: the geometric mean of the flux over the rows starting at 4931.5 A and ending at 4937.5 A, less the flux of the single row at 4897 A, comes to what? -4.3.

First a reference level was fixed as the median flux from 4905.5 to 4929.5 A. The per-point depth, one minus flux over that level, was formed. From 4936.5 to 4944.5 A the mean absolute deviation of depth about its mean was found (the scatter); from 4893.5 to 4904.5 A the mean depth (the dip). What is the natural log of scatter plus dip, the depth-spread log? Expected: -2.74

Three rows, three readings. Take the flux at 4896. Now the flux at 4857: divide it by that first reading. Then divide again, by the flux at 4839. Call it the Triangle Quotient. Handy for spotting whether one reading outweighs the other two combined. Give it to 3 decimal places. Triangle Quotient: 0.043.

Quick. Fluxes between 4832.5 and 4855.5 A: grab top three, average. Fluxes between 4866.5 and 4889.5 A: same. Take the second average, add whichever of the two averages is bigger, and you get 39.0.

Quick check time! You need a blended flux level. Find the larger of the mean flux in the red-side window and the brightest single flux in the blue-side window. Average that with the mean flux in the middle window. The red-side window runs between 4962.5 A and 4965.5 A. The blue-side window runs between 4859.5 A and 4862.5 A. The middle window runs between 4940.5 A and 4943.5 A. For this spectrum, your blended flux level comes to 17.9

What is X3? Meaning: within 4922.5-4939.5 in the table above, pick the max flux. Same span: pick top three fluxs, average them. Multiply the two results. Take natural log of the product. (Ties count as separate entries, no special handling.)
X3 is 5.96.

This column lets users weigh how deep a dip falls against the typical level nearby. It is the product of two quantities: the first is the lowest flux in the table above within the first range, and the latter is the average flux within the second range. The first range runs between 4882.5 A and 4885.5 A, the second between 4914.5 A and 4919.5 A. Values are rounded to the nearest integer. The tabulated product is 304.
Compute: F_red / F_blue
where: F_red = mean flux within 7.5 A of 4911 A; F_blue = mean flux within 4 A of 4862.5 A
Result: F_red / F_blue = 1.13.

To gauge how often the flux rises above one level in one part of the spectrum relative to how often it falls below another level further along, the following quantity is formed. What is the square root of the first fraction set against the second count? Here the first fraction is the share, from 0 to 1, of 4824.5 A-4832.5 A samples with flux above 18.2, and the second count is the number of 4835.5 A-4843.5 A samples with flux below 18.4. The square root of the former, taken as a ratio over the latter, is 0.236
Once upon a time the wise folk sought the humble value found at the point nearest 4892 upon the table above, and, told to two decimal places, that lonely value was 18.30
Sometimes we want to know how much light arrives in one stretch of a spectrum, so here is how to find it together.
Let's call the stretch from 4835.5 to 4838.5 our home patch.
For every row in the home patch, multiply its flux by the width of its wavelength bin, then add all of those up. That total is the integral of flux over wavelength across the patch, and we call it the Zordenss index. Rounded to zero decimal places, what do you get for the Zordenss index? 58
